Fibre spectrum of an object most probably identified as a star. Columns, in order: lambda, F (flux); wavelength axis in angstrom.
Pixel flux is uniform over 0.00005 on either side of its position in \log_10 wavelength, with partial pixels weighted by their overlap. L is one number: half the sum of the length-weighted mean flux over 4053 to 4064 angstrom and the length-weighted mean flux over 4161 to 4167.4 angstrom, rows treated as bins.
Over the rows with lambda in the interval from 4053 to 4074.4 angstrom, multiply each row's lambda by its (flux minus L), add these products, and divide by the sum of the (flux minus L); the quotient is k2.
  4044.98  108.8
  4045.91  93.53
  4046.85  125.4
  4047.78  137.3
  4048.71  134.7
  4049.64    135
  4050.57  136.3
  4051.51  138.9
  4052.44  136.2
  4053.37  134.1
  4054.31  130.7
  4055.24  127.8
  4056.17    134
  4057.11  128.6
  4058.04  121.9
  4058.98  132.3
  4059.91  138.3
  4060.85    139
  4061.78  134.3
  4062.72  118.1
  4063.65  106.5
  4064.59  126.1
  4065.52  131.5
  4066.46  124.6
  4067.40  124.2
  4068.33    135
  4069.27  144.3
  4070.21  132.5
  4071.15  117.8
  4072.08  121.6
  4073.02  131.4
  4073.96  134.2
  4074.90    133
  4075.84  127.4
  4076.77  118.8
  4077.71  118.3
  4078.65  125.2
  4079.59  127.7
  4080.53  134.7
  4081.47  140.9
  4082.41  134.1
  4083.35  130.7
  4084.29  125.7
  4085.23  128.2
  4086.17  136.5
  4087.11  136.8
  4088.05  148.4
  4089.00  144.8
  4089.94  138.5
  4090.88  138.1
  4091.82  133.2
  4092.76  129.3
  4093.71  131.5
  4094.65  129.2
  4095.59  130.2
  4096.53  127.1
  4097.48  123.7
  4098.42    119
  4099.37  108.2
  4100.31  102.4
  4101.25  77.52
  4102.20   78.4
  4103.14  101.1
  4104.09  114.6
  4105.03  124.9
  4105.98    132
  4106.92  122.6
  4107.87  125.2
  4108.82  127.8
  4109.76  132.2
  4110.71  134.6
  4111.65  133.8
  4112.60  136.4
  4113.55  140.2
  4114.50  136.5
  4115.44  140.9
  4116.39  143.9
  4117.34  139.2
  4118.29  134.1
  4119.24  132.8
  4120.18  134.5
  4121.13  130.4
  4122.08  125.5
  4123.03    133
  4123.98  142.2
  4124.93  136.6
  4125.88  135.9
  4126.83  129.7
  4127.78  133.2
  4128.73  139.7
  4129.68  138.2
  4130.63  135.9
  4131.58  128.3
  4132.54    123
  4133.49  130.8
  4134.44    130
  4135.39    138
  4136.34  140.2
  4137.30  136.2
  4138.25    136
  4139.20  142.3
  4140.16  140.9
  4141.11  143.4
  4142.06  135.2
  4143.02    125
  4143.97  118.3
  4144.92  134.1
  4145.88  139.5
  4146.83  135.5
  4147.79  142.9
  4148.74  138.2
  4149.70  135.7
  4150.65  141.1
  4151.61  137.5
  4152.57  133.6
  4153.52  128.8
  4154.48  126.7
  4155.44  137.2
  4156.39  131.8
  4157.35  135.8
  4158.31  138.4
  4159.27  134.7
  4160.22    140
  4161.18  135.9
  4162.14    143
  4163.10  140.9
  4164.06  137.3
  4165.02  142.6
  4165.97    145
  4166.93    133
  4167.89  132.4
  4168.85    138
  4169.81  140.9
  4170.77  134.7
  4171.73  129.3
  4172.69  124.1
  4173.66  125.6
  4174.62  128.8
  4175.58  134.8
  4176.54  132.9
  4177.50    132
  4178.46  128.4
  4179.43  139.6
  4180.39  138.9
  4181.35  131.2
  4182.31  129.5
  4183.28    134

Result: 4064.4 angstrom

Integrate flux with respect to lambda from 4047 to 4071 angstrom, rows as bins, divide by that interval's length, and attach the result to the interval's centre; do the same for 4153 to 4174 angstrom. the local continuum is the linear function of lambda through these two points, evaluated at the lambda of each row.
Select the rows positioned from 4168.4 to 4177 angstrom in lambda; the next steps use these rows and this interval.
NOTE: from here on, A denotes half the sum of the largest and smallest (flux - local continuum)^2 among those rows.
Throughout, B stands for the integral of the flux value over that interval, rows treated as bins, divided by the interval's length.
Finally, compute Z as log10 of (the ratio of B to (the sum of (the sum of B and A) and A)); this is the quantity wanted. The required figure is -0.31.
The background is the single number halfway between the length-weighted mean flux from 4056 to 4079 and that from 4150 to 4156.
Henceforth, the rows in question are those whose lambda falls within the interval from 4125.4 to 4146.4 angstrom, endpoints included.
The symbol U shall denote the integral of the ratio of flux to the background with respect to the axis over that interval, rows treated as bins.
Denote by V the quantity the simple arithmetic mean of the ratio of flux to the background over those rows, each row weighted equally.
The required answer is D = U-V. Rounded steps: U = 21.5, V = 1.02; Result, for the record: 20.5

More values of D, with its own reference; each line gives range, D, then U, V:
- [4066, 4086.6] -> 19.4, 20.3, 0.99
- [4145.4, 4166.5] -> 21.1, 22.1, 1.05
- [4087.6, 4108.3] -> 18.3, 19.2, 0.93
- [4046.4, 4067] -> 19.5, 20.5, 1.00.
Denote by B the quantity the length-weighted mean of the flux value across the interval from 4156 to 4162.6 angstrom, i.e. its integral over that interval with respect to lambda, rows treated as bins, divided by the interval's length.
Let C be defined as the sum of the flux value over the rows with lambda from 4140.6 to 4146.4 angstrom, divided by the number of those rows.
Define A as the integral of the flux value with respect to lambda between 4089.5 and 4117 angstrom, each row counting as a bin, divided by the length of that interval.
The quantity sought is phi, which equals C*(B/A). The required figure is 146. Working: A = 125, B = 137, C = 133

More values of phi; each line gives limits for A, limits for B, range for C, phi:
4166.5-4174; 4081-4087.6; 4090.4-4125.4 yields 128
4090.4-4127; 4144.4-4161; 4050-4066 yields 140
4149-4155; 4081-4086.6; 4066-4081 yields 127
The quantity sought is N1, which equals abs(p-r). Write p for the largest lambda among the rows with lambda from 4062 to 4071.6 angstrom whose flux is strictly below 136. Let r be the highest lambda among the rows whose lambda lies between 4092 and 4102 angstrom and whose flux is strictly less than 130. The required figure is 30.1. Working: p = 4071.15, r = 4101.25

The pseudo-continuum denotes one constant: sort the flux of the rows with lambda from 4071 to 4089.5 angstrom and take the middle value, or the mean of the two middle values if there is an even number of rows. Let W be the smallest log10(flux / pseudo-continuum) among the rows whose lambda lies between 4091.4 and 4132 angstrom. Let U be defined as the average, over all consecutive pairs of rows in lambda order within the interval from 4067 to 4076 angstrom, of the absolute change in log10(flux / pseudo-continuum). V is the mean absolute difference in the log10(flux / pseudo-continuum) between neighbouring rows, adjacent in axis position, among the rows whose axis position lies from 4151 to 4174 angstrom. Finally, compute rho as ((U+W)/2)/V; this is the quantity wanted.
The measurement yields -6.8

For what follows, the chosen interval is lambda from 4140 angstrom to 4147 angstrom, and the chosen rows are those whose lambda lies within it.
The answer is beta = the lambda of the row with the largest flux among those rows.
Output 4141.11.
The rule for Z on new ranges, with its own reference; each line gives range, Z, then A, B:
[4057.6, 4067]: -0.76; 306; 127.2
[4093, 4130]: -1.40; 1526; 127.1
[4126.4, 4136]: -0.28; 61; 132.8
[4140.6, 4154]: -0.47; 132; 135.0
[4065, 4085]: -0.39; 94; 129.2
